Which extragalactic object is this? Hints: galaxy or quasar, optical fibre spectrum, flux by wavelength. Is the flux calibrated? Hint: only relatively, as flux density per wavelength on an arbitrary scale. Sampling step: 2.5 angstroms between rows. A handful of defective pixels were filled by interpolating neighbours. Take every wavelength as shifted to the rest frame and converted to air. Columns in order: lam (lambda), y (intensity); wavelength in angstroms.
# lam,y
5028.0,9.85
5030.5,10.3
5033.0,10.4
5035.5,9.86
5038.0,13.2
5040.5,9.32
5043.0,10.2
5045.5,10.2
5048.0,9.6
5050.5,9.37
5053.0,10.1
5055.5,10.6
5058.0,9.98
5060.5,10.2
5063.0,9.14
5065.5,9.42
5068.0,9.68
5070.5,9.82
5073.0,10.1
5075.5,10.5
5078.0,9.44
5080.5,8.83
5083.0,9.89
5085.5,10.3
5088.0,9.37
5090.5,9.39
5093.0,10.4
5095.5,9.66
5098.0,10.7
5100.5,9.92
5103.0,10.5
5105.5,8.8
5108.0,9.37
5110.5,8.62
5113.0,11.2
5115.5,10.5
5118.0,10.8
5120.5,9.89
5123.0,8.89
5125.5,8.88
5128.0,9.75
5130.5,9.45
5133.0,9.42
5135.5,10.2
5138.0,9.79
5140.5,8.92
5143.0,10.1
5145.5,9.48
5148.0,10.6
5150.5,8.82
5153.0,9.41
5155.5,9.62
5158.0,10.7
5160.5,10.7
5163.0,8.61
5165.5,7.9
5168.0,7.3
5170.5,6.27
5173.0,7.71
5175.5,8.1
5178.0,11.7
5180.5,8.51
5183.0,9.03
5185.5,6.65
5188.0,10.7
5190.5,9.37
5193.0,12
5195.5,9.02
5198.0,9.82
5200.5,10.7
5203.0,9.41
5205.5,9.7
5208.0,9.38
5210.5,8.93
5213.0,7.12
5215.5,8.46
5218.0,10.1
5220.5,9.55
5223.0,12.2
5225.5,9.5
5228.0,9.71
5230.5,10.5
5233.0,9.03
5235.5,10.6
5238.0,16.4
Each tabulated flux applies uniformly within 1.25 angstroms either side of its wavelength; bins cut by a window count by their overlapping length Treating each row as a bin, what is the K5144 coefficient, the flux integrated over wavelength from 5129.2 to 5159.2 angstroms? 291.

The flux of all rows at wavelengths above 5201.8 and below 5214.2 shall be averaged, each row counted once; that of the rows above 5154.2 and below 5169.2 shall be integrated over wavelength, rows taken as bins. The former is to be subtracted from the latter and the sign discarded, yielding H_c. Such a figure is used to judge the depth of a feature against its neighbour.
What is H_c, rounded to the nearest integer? 128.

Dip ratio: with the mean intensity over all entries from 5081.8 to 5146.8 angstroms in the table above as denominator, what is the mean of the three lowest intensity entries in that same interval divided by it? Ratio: 0.90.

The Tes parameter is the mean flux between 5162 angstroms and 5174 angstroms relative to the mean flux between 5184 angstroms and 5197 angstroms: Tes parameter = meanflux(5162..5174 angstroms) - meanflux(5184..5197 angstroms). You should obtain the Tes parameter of -2.0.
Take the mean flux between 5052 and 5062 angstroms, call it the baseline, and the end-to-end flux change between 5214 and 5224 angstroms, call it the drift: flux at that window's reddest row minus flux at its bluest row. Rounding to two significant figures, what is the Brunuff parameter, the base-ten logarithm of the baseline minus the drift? 0.81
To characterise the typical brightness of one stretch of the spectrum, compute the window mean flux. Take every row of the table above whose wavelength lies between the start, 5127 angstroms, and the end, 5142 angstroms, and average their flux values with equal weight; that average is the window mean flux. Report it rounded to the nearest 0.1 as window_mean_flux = 9.6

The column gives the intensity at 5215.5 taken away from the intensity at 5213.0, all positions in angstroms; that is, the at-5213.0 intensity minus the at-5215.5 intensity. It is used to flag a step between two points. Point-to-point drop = -1.3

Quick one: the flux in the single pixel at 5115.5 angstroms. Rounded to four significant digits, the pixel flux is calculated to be 10.50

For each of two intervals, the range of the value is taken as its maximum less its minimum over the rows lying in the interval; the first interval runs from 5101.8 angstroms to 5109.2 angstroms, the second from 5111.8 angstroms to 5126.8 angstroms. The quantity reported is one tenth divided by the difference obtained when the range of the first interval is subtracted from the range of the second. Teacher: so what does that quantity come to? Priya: 0.2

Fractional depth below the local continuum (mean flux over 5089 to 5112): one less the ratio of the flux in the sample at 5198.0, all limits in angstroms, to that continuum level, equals -0.01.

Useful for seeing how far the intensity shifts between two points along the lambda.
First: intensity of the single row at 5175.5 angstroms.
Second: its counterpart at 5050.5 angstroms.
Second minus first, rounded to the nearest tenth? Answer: 1.3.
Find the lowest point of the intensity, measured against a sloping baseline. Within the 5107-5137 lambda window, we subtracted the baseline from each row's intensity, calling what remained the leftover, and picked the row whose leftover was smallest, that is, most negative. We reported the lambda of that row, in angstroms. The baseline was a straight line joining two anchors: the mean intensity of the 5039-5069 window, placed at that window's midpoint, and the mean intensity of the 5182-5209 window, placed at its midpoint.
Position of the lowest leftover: 5110.5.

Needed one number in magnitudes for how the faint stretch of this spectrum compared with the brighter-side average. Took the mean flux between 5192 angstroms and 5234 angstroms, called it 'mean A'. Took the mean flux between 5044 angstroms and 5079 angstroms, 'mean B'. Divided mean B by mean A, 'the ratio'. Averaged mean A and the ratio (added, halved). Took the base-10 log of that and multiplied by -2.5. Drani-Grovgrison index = -1.82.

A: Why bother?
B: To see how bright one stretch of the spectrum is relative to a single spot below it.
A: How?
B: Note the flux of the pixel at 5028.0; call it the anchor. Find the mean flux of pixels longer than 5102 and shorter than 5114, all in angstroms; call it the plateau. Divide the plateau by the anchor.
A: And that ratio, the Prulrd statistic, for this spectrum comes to 0.98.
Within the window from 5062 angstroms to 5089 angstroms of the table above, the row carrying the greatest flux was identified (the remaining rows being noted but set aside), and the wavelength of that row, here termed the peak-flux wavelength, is 5075.5 angstroms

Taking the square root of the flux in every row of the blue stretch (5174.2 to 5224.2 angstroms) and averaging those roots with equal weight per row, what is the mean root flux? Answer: 3.08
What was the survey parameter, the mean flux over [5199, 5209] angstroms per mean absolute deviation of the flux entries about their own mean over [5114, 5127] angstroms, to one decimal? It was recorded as 13.5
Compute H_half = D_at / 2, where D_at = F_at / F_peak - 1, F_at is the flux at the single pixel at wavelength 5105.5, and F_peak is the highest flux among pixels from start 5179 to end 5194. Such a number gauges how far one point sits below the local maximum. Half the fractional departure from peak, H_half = -0.13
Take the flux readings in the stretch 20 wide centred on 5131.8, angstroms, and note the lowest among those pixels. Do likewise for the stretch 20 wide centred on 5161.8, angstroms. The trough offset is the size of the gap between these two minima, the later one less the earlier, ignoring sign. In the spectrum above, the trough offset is 2.6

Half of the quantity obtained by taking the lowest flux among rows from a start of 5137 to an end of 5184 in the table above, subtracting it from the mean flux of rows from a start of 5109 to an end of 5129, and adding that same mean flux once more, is 6.7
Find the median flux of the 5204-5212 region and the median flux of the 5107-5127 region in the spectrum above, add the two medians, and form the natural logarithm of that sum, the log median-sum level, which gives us 2.94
